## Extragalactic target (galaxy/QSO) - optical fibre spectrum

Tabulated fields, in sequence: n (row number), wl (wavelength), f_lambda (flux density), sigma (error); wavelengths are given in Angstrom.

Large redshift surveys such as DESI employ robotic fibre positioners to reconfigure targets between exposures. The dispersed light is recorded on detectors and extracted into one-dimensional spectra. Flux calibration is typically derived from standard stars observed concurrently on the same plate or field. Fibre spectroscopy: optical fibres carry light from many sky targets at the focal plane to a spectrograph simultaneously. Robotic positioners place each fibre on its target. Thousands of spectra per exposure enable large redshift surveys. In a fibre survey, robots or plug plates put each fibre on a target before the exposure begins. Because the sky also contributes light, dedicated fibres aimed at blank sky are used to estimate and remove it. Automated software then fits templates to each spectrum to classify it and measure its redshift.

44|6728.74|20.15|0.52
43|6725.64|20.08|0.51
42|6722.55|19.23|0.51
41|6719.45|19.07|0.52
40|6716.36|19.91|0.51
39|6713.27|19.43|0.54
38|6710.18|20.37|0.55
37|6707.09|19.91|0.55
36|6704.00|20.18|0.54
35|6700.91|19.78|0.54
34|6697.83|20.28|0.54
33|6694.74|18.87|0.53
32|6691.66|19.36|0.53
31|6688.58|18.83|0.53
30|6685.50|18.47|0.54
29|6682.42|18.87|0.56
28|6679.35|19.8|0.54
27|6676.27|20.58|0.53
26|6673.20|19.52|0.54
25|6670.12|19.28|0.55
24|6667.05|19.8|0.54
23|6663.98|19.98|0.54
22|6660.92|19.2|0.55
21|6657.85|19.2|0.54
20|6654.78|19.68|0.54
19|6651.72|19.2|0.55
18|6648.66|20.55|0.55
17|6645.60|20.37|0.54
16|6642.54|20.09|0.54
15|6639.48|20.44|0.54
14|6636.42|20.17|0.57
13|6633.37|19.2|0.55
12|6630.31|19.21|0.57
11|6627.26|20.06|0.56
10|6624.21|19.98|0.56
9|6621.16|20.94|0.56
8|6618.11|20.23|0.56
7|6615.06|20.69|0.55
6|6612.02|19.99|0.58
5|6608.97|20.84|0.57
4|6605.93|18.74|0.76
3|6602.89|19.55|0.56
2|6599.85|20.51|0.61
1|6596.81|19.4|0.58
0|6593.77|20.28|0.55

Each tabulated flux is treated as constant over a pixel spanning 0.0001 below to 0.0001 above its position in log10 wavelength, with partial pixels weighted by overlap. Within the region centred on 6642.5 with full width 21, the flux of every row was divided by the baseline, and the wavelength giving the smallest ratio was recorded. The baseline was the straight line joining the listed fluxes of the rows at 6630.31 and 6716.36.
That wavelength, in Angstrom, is 6651.72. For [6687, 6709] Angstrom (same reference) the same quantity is 6694.74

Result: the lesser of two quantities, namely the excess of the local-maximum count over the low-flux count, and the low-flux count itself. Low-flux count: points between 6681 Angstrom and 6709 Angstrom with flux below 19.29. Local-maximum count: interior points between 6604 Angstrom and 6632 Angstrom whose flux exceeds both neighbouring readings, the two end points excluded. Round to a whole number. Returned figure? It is 0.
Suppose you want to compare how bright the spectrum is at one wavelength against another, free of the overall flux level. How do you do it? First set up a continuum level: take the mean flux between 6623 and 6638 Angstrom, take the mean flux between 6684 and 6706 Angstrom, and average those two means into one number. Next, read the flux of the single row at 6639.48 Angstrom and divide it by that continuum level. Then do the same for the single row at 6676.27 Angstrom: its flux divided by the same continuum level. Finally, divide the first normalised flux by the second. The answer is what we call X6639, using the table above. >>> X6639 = 0.99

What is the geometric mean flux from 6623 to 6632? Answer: 19.7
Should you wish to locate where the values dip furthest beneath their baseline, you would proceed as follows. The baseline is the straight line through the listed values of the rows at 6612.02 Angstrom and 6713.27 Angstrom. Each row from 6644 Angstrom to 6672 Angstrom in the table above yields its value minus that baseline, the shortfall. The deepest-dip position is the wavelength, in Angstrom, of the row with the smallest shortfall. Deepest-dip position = 6651.72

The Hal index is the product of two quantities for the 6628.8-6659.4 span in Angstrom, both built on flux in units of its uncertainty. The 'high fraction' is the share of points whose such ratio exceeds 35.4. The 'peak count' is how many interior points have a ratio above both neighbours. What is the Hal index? 1.8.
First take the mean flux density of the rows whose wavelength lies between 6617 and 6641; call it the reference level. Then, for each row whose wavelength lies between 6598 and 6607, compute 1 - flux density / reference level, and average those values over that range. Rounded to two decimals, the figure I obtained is 0.02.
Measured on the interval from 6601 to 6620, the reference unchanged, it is 0.00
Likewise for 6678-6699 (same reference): 0.04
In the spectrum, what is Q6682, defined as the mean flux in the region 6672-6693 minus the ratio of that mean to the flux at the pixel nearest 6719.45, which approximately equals 18.33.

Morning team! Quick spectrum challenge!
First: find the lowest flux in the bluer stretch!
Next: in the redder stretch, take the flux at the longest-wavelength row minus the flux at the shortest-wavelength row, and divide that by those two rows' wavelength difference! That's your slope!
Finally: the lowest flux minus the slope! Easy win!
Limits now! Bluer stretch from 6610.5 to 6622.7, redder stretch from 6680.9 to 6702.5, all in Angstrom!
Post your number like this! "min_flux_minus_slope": 19.9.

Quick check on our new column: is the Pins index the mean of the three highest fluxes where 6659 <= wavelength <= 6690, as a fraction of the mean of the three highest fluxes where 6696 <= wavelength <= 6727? 0.99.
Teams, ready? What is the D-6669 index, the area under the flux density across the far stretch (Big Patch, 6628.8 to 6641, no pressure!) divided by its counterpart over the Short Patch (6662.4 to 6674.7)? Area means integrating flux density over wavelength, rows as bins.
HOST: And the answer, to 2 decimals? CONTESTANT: 1.00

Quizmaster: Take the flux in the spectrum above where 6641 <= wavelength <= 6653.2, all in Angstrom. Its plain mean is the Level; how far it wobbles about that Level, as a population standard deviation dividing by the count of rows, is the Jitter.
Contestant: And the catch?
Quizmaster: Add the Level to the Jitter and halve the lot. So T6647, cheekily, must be 10.29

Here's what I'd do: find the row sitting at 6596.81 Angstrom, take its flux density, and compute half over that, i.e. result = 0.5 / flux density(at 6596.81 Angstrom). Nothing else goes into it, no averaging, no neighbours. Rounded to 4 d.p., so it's 0.0258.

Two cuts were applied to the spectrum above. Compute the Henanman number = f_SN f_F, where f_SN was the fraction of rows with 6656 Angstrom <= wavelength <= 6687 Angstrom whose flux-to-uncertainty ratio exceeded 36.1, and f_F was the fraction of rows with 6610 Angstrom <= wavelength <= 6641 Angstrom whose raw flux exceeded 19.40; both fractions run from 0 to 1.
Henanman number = 0.4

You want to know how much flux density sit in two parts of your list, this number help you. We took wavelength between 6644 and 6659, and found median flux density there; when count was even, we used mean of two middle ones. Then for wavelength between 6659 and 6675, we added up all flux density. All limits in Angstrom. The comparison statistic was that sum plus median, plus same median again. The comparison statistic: 137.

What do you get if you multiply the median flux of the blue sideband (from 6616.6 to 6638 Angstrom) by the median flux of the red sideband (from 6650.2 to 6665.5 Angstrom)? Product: 385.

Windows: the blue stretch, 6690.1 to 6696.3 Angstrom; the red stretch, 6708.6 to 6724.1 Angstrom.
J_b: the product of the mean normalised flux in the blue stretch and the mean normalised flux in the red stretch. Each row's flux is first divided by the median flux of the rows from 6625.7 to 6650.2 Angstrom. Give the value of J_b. 0.92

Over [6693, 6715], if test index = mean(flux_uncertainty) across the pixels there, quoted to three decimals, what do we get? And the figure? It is 0.541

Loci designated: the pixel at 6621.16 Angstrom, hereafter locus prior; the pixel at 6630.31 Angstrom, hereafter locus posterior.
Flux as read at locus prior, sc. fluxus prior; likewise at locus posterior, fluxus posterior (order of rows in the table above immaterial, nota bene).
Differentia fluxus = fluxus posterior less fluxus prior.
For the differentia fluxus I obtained -1.7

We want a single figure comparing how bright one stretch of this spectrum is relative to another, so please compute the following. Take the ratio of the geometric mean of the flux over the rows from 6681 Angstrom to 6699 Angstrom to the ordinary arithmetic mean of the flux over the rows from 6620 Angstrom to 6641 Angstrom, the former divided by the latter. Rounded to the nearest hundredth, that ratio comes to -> 0.96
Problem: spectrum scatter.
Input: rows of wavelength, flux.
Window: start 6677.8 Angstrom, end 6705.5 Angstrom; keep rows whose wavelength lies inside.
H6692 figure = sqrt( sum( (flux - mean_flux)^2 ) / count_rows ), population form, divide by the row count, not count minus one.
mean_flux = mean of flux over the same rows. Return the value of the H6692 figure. 0.62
